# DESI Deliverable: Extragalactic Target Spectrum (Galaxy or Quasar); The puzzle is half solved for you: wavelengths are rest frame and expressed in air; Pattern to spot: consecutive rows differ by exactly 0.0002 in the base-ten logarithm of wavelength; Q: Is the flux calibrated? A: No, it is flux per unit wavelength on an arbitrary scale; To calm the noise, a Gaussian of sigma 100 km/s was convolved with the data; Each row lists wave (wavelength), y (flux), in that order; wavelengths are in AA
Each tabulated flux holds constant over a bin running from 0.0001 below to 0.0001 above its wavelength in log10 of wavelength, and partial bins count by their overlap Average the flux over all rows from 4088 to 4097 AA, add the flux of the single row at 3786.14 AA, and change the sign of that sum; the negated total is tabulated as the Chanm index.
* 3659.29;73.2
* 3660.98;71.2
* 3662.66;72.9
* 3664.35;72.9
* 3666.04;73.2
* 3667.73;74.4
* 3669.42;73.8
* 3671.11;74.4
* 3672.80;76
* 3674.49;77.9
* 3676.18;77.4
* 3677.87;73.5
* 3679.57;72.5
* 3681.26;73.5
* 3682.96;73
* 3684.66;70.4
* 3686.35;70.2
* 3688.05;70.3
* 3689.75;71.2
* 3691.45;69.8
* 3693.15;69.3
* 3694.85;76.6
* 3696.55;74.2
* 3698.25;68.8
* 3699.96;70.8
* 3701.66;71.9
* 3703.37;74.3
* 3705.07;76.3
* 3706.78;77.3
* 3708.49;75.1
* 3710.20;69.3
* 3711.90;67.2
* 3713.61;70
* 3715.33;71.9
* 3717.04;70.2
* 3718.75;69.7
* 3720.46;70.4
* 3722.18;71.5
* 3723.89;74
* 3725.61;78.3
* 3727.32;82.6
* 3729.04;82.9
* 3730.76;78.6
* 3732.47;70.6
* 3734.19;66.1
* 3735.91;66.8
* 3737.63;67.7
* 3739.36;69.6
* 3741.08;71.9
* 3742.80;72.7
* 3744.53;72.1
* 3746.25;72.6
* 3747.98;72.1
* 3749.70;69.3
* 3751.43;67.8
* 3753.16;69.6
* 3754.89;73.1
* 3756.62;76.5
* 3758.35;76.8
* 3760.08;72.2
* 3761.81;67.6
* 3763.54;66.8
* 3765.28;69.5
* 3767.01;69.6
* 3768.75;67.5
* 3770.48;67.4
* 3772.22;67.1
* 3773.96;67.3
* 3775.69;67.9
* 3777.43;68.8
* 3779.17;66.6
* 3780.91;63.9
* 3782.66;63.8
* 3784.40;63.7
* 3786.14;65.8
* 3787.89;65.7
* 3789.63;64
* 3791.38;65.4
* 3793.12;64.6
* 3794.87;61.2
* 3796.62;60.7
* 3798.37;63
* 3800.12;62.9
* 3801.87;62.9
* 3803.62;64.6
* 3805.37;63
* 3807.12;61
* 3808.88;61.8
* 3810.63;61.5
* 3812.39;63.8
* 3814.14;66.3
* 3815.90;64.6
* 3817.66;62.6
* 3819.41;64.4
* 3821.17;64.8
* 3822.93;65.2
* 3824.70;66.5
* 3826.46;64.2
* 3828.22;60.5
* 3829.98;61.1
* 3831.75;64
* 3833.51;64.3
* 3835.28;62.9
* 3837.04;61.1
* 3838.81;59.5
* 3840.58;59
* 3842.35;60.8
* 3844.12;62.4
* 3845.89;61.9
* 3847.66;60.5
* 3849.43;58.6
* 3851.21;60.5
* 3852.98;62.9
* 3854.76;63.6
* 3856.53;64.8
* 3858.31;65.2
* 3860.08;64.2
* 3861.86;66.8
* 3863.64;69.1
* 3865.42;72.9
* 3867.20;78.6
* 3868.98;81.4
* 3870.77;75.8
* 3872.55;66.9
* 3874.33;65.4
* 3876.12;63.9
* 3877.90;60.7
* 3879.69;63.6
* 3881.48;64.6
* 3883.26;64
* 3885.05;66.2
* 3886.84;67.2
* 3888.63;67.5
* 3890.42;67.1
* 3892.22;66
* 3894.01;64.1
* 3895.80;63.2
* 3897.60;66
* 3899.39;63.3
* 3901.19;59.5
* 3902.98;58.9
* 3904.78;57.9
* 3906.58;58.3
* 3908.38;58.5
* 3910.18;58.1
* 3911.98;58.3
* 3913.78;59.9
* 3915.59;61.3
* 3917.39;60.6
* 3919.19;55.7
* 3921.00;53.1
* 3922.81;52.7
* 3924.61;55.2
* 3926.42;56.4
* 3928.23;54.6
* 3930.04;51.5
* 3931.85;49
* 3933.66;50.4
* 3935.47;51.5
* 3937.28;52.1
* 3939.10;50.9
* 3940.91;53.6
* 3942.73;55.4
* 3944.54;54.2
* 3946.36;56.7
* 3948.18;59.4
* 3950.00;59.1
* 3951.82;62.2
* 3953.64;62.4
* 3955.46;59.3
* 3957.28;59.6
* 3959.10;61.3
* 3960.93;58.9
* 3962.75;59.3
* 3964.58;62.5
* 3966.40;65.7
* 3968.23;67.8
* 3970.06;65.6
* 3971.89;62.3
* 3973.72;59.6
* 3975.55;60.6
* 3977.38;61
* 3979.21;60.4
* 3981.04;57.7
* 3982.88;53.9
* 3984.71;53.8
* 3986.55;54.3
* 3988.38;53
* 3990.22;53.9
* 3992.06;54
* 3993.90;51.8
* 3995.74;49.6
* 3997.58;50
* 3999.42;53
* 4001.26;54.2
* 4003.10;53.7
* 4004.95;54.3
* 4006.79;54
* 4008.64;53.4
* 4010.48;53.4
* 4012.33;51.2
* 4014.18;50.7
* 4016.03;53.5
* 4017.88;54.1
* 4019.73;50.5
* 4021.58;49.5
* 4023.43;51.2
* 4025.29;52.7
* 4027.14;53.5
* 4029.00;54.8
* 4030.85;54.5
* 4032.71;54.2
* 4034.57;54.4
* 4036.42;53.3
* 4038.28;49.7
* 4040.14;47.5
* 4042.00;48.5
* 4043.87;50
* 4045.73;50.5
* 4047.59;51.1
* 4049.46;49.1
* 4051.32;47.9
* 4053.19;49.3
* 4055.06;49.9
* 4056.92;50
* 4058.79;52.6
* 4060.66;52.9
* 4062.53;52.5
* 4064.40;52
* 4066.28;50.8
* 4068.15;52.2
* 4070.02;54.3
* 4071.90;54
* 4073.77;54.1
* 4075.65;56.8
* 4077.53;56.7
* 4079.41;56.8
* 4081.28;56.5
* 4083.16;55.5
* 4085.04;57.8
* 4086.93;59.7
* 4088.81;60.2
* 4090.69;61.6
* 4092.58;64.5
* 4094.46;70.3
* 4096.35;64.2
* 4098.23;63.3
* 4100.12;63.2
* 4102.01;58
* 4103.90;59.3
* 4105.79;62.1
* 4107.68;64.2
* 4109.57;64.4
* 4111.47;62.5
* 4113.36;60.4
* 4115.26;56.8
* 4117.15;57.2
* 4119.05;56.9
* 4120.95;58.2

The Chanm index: -130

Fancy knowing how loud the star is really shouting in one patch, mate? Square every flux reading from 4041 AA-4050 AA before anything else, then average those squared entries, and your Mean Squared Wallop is 2485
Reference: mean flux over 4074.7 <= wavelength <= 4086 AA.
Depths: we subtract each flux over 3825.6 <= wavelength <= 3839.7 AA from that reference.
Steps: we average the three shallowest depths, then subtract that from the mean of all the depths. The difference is 2.0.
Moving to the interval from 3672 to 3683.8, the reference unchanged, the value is 2.3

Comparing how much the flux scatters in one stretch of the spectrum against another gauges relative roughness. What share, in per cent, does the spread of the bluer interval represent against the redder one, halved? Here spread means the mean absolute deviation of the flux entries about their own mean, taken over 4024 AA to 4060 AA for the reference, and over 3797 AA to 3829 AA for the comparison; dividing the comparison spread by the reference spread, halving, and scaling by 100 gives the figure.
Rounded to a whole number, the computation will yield 33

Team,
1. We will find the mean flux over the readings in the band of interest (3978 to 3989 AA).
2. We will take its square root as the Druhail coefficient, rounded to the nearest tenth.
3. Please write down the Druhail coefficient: 7.5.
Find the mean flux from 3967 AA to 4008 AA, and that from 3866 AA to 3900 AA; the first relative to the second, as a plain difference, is -11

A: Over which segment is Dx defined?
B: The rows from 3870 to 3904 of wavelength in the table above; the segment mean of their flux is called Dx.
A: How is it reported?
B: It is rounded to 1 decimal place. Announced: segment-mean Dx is 64.9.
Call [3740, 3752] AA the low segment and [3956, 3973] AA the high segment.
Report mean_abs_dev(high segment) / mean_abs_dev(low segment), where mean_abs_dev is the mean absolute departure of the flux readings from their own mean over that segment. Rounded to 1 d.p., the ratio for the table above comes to 1.7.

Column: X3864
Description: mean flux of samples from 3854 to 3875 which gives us 70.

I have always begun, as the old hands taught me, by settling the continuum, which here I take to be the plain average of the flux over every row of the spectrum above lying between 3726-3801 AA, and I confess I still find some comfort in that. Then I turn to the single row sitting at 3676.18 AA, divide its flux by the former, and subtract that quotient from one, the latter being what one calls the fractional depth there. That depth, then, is -0.12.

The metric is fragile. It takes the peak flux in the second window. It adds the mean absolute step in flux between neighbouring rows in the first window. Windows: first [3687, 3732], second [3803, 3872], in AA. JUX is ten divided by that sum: 0.119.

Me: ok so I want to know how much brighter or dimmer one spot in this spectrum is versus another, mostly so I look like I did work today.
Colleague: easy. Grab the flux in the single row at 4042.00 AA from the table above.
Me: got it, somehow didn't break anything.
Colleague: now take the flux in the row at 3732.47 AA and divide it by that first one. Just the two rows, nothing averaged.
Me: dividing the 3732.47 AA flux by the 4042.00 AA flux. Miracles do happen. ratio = 1.46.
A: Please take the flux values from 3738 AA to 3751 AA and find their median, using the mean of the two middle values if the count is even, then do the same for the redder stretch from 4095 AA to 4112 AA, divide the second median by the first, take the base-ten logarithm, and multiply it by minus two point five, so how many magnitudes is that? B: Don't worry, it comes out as 0.14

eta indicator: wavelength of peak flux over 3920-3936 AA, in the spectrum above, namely 3926.42 AA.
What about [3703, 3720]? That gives 3706.78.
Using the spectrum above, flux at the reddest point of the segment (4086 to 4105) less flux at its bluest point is 0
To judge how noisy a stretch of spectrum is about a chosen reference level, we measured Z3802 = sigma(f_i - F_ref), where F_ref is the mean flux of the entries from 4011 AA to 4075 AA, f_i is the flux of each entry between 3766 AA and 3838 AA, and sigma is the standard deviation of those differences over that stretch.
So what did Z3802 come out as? 2.3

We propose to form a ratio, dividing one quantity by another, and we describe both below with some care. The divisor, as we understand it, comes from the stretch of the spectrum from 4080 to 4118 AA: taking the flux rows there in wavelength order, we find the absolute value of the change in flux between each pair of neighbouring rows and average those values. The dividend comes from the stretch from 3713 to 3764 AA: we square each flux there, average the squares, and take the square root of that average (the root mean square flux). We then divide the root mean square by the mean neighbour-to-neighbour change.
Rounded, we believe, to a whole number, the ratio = 32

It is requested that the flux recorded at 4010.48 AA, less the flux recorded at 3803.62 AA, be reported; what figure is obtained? -11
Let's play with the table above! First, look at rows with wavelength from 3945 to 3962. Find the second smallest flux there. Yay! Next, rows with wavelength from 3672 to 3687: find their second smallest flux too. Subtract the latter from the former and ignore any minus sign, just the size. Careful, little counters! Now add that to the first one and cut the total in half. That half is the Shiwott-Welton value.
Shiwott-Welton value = 35.2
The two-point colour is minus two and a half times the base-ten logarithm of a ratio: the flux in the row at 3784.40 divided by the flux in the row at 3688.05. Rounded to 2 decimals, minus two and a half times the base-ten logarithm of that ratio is 0.11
